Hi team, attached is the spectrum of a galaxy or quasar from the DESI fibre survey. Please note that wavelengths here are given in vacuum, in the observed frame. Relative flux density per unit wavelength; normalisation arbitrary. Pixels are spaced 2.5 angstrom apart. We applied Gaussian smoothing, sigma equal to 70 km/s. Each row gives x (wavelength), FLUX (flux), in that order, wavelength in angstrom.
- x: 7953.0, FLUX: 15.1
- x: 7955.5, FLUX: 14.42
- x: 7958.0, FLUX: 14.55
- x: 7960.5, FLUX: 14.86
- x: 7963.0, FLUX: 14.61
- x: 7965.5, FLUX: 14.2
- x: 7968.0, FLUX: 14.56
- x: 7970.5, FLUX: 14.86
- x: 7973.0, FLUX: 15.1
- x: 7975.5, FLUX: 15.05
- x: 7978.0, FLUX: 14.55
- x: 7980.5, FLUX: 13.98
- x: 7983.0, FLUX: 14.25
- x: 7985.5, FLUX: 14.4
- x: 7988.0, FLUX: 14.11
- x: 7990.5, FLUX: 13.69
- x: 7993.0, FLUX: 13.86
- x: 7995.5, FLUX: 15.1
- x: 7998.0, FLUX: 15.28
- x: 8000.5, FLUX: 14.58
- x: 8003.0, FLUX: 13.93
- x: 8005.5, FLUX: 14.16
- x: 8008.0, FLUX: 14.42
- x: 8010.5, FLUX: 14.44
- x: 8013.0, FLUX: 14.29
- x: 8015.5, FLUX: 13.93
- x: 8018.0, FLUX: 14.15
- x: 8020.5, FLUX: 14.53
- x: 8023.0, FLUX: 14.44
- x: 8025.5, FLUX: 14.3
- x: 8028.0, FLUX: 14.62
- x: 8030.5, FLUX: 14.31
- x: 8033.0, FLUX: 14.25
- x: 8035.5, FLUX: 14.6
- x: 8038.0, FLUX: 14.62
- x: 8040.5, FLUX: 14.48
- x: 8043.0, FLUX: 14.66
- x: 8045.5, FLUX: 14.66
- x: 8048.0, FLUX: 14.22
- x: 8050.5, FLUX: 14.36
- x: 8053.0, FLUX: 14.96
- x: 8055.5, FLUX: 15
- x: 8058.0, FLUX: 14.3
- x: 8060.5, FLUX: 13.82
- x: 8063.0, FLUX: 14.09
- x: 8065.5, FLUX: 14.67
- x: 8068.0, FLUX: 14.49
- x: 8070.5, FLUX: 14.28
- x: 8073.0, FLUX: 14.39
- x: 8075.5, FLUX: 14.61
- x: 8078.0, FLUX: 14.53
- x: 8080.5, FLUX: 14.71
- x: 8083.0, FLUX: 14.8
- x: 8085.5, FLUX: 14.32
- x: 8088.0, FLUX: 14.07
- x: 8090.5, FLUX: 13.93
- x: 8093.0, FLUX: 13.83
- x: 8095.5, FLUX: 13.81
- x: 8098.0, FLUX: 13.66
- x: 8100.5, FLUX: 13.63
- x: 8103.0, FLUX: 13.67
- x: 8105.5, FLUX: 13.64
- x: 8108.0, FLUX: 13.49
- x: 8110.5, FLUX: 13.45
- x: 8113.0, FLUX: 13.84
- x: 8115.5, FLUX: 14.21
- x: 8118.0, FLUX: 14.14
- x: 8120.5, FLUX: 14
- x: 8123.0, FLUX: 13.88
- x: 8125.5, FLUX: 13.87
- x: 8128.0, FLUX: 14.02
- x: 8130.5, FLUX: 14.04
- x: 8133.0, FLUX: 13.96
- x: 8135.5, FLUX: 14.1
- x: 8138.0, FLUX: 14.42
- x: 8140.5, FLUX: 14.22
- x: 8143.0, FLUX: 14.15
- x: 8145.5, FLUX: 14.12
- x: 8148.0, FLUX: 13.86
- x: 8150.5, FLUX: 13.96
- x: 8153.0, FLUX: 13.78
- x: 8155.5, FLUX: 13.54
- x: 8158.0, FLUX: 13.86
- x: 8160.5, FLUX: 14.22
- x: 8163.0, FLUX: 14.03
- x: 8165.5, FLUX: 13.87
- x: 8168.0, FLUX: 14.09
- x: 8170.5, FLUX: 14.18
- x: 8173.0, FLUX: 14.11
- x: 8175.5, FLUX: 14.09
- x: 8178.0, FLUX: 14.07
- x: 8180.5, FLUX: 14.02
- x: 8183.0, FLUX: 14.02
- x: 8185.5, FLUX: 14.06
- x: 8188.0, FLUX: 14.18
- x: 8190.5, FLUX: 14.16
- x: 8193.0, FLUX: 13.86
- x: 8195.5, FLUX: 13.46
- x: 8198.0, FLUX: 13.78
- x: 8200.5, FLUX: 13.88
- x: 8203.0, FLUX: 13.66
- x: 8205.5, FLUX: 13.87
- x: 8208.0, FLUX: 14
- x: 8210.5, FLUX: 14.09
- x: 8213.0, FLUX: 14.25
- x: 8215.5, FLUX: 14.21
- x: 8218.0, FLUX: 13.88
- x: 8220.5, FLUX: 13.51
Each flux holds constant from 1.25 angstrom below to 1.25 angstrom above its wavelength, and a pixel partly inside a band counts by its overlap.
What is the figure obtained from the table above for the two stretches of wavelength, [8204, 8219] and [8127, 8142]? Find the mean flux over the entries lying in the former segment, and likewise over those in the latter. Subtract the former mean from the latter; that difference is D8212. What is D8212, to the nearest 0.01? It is 0.08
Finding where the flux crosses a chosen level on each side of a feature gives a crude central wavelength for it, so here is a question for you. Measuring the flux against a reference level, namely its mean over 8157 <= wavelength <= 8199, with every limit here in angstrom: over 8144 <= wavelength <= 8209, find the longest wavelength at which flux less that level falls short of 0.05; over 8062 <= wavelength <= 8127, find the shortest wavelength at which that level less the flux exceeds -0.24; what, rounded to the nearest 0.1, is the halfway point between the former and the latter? 8135.5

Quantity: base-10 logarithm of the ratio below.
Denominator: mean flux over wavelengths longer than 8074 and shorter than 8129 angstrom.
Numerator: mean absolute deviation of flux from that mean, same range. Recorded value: -1.66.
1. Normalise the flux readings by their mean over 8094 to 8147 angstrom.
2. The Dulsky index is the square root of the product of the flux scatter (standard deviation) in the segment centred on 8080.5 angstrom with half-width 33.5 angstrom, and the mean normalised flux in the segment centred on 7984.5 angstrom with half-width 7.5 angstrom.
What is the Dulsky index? 0.68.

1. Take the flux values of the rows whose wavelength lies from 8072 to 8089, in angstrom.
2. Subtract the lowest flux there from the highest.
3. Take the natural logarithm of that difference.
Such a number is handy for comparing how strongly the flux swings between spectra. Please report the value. -0.31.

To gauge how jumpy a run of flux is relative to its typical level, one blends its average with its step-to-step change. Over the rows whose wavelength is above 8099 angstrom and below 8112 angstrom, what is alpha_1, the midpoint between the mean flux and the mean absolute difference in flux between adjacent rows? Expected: 6.8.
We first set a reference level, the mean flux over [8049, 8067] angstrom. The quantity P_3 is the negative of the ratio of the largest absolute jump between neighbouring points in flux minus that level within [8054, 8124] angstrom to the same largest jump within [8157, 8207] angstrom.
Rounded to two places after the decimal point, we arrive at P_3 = -1.75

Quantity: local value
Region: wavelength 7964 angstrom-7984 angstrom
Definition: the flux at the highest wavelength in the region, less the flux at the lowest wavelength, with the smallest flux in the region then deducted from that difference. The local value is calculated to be -13.9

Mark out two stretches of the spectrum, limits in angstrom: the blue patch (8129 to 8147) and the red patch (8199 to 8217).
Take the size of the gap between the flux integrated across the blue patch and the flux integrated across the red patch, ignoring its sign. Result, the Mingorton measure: 3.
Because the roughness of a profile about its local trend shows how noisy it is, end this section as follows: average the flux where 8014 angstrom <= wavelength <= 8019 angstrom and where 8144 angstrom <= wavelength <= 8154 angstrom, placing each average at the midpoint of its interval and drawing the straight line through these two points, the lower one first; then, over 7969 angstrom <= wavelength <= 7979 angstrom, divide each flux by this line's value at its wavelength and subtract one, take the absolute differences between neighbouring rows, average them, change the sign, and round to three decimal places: -0.019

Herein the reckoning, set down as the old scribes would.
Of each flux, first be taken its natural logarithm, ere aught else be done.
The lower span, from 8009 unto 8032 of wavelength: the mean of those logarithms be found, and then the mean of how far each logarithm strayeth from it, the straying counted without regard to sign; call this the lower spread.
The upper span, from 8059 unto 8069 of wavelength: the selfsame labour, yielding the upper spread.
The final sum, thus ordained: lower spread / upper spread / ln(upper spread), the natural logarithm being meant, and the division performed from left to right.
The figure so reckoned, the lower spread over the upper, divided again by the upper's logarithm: -0.13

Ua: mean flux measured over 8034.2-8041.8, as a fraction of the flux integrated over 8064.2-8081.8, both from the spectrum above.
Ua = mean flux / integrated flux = 0.057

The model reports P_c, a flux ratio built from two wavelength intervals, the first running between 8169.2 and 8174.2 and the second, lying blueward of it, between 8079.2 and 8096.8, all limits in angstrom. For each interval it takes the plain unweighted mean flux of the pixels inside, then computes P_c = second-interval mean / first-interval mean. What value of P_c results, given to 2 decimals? 1.00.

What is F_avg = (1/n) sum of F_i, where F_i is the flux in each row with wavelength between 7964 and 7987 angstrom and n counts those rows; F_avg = 14.5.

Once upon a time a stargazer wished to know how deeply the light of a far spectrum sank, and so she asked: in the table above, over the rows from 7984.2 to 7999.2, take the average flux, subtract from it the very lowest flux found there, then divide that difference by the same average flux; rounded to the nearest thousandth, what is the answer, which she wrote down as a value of 0.050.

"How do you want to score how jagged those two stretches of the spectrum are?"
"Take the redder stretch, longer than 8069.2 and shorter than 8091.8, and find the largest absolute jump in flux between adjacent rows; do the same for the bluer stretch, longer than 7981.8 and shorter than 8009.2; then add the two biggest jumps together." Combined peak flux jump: 1.7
